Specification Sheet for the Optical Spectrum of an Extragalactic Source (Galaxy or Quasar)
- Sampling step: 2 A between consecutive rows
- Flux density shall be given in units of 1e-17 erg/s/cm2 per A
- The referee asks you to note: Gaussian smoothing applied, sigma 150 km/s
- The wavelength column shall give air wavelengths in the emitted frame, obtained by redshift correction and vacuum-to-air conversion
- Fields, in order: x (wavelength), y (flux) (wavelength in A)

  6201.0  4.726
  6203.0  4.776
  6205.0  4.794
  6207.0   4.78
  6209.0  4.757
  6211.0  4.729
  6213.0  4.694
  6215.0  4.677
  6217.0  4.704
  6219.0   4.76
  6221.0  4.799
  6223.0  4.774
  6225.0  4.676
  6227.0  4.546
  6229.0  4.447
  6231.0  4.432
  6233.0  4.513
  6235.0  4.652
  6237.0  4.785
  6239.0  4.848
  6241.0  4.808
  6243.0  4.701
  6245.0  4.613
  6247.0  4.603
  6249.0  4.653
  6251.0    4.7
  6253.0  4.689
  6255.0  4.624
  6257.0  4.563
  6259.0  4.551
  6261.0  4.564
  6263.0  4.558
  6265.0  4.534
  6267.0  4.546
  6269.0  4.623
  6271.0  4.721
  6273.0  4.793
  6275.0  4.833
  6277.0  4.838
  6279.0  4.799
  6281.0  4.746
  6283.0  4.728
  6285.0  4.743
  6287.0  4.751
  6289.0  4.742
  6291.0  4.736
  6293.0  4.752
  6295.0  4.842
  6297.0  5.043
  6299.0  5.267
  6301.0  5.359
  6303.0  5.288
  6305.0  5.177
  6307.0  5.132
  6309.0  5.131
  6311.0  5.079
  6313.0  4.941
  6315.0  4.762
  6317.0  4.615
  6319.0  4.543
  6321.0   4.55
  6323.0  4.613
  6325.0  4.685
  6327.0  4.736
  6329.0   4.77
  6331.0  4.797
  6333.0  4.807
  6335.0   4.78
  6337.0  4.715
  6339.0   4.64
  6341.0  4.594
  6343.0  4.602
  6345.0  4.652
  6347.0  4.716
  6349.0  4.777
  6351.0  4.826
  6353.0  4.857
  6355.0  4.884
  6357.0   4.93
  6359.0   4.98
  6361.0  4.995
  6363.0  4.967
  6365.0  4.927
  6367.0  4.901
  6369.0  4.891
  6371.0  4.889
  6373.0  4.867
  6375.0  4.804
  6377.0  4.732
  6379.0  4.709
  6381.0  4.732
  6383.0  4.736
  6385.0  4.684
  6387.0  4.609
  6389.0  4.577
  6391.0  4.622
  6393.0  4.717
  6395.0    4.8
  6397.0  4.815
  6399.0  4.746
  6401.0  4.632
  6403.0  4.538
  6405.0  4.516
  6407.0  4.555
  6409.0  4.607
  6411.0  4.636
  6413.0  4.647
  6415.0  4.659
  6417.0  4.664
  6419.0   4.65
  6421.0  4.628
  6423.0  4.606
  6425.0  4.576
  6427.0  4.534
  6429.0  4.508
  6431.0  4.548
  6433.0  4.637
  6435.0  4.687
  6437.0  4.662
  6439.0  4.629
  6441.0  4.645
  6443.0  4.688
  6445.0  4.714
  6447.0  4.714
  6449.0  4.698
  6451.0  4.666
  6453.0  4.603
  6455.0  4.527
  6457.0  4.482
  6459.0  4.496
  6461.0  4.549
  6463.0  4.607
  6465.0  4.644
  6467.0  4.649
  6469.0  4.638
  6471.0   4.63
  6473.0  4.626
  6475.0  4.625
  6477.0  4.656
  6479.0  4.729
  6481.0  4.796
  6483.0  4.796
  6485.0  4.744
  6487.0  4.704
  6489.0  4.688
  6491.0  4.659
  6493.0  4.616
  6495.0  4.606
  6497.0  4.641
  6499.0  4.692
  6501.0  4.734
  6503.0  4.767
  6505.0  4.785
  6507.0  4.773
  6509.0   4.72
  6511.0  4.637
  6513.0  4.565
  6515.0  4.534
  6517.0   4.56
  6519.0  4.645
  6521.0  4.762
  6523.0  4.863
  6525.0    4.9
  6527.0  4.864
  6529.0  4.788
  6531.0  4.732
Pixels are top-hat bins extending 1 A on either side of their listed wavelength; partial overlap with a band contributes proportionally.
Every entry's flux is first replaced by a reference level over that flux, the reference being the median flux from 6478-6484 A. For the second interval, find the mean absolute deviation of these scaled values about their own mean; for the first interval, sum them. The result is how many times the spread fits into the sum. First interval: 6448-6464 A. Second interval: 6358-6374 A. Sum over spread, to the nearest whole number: 1059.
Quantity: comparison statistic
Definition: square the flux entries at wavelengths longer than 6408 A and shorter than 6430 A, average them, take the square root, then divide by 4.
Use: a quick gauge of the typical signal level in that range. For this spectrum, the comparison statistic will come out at 1.15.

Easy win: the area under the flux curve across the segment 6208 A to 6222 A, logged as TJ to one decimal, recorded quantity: 66.2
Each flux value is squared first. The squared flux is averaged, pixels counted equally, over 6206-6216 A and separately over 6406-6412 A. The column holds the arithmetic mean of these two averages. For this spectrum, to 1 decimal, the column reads 21.8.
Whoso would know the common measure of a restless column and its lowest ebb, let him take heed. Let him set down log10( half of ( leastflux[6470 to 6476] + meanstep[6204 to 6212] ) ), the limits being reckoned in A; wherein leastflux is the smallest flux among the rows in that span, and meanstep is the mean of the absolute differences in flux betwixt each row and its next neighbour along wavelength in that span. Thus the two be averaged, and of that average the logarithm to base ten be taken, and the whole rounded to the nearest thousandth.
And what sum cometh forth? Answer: 0.366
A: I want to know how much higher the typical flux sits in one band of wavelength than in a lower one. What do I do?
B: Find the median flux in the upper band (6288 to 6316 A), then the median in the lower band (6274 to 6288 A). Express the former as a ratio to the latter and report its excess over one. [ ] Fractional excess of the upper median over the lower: 0.065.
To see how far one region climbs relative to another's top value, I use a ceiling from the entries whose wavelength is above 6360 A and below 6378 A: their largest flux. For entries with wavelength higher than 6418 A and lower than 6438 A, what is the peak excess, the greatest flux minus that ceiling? -0.31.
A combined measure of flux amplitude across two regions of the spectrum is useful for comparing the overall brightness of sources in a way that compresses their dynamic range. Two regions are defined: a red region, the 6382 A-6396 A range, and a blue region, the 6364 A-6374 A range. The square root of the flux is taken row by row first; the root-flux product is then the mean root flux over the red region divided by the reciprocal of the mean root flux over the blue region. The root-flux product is 4.79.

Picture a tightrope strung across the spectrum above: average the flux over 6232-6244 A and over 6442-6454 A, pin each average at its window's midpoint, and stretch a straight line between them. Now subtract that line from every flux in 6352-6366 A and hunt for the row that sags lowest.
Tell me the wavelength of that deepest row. 6353.0 A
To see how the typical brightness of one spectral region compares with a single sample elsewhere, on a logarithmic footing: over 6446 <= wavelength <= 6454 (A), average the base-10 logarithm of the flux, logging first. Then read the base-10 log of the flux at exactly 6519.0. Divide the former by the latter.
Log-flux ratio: 1.004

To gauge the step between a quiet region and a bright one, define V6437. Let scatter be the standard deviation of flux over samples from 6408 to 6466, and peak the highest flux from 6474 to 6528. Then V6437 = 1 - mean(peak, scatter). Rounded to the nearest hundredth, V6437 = -1.48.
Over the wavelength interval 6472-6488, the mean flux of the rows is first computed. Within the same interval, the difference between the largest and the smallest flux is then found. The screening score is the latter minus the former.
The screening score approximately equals -4.54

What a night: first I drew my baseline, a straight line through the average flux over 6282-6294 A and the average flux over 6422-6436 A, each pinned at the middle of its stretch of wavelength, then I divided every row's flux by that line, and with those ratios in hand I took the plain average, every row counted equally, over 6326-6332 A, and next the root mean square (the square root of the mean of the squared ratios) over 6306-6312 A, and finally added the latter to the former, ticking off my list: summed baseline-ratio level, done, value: 2.10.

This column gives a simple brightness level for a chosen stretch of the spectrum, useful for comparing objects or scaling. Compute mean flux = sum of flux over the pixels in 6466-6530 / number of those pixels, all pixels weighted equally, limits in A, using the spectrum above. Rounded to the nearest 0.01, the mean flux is 4.70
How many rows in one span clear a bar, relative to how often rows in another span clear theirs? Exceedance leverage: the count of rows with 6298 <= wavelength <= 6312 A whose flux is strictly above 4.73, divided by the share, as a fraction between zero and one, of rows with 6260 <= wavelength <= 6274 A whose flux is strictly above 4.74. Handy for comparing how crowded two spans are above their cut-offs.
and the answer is 49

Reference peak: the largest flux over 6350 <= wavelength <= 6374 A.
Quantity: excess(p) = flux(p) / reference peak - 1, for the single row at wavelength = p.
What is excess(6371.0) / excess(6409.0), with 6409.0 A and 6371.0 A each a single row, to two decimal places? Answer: 0.27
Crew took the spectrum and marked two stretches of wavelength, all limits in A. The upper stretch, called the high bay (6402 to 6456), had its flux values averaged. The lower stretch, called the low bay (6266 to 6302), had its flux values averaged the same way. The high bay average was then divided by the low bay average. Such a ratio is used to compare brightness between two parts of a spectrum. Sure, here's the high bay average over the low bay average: 0.96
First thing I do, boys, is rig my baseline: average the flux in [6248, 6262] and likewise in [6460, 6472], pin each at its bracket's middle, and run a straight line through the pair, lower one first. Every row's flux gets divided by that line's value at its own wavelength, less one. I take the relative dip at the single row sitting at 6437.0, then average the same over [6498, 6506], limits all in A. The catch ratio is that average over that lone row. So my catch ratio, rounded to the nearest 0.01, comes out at 2.96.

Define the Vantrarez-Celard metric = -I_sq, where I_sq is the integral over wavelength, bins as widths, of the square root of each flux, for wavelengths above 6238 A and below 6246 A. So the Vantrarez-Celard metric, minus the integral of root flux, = -17.4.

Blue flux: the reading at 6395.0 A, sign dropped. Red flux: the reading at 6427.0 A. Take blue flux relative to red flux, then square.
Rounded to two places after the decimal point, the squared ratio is 1.12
